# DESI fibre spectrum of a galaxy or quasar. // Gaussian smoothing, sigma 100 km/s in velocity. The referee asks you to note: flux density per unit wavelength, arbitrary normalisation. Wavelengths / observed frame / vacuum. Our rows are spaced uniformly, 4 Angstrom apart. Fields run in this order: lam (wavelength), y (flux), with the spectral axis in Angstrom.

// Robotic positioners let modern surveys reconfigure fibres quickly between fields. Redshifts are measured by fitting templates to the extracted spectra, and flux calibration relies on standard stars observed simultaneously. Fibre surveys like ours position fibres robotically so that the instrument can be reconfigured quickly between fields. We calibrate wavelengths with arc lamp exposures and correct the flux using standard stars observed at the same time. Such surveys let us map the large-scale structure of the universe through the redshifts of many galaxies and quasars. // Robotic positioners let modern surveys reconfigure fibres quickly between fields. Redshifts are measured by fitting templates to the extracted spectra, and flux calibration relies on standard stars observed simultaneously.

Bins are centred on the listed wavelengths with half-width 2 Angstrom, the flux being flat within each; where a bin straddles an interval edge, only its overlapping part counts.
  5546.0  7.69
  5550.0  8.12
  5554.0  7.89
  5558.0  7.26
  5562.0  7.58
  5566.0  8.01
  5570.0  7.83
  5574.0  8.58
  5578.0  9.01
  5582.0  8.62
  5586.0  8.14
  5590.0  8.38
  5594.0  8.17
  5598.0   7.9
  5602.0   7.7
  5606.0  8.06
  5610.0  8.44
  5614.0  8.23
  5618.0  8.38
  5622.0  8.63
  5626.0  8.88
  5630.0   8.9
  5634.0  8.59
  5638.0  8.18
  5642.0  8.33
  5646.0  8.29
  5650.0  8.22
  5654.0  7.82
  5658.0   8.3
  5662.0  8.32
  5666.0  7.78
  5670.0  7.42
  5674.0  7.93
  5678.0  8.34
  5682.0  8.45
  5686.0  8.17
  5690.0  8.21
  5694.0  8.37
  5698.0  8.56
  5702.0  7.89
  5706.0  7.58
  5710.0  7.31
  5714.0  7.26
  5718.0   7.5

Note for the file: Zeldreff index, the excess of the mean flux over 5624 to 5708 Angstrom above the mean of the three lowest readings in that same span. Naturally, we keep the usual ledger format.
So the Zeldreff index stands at 0.62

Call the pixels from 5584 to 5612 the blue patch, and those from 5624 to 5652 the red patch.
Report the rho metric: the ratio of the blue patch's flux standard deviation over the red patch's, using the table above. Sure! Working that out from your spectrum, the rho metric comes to 0.84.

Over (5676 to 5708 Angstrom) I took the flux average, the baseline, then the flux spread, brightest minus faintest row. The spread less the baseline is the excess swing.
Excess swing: -7.22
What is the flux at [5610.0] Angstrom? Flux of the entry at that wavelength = 8.44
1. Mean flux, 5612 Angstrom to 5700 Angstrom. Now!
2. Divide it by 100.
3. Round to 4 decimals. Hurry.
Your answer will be 0.0829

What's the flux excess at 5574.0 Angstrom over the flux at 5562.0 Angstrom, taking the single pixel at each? 1.0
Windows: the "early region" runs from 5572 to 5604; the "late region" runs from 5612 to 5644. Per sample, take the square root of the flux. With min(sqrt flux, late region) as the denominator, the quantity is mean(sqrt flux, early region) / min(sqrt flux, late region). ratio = 1.01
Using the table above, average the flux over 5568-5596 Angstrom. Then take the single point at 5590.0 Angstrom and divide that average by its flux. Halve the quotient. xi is 0.50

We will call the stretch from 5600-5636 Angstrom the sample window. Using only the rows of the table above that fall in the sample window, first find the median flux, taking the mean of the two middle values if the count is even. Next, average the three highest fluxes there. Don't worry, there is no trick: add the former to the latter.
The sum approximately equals 17.2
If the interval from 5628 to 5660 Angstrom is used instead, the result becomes 16.9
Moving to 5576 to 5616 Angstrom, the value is 16.9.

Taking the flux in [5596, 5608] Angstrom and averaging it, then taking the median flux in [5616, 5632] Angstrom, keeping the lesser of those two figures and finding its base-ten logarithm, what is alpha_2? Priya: 0.897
